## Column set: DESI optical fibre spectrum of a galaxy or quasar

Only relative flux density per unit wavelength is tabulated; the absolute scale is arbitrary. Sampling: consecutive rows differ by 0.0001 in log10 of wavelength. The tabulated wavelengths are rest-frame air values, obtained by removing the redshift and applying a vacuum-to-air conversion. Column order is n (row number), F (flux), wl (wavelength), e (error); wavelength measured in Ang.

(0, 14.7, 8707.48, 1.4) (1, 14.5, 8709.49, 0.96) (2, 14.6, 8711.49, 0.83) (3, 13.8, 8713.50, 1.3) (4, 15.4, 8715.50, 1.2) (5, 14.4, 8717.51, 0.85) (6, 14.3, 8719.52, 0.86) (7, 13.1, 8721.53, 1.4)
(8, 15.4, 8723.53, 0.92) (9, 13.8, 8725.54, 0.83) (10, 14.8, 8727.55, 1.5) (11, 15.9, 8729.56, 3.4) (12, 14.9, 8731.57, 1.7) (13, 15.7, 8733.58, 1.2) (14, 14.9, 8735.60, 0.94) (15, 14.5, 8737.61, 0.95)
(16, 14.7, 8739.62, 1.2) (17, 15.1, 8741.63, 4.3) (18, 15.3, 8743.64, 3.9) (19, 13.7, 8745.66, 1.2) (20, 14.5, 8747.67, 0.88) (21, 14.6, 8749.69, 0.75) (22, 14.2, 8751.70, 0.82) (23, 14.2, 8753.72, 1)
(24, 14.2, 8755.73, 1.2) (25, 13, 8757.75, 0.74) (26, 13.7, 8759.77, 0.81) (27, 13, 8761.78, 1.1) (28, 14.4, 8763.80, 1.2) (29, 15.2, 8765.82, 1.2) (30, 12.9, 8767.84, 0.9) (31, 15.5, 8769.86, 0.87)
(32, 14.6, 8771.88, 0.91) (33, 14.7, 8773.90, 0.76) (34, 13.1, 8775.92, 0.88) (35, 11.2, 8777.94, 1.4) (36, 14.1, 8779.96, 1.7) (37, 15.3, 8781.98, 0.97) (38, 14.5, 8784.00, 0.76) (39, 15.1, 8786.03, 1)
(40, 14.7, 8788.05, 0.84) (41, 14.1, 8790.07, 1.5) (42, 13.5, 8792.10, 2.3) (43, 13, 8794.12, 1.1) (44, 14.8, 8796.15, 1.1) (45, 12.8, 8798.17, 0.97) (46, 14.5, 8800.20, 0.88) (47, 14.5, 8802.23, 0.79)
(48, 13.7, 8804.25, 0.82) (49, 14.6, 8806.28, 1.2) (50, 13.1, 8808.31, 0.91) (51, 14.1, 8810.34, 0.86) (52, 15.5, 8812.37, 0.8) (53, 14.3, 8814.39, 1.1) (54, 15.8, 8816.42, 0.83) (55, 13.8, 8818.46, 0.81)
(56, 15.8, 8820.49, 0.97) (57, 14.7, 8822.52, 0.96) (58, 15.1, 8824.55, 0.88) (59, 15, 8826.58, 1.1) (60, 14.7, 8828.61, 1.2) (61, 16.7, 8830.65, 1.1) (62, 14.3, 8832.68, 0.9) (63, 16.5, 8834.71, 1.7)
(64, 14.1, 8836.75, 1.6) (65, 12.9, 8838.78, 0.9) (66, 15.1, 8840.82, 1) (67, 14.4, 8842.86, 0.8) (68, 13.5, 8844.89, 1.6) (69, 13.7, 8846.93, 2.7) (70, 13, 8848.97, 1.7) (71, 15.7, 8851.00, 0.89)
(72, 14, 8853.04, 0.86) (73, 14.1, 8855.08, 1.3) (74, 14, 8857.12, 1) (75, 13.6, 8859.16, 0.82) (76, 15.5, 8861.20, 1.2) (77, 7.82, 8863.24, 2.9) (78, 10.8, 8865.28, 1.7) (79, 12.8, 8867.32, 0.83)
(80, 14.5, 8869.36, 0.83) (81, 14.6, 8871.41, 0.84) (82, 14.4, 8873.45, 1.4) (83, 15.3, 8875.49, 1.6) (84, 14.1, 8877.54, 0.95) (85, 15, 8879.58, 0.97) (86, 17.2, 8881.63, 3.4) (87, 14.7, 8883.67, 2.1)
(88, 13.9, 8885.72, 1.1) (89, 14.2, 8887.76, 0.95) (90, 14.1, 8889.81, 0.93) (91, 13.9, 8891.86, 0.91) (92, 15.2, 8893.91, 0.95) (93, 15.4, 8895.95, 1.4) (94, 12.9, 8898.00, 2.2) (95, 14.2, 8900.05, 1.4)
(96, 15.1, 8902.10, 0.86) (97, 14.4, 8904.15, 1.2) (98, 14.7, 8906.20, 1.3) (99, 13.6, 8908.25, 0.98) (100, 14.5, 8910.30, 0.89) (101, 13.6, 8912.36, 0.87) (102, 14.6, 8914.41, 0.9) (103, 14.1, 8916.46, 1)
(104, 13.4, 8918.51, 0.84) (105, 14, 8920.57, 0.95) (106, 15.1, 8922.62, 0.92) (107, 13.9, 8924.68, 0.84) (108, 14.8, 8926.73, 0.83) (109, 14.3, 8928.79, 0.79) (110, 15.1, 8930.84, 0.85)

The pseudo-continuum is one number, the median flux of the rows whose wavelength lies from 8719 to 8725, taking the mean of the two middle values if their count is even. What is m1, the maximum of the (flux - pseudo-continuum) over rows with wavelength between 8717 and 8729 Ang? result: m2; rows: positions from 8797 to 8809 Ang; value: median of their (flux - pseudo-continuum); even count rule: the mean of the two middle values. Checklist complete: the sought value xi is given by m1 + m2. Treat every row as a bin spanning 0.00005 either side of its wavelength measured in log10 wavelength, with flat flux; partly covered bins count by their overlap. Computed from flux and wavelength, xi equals 0.90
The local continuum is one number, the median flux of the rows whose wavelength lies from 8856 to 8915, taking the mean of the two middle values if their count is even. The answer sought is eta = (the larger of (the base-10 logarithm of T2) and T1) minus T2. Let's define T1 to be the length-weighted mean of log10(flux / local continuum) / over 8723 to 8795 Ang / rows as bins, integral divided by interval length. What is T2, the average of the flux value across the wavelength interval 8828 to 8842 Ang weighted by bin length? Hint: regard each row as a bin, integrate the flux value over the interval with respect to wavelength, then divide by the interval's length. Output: -13.7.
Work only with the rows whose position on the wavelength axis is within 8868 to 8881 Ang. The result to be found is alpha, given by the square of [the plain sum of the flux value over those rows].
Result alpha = 7726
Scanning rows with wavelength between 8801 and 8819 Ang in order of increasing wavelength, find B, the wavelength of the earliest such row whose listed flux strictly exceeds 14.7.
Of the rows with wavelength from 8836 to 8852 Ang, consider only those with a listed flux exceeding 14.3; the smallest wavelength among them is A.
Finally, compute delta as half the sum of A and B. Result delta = 8826.6 Ang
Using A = 8840.82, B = 8812.37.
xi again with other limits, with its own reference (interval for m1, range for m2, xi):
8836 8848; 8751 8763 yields 0.45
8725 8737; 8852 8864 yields 1.30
